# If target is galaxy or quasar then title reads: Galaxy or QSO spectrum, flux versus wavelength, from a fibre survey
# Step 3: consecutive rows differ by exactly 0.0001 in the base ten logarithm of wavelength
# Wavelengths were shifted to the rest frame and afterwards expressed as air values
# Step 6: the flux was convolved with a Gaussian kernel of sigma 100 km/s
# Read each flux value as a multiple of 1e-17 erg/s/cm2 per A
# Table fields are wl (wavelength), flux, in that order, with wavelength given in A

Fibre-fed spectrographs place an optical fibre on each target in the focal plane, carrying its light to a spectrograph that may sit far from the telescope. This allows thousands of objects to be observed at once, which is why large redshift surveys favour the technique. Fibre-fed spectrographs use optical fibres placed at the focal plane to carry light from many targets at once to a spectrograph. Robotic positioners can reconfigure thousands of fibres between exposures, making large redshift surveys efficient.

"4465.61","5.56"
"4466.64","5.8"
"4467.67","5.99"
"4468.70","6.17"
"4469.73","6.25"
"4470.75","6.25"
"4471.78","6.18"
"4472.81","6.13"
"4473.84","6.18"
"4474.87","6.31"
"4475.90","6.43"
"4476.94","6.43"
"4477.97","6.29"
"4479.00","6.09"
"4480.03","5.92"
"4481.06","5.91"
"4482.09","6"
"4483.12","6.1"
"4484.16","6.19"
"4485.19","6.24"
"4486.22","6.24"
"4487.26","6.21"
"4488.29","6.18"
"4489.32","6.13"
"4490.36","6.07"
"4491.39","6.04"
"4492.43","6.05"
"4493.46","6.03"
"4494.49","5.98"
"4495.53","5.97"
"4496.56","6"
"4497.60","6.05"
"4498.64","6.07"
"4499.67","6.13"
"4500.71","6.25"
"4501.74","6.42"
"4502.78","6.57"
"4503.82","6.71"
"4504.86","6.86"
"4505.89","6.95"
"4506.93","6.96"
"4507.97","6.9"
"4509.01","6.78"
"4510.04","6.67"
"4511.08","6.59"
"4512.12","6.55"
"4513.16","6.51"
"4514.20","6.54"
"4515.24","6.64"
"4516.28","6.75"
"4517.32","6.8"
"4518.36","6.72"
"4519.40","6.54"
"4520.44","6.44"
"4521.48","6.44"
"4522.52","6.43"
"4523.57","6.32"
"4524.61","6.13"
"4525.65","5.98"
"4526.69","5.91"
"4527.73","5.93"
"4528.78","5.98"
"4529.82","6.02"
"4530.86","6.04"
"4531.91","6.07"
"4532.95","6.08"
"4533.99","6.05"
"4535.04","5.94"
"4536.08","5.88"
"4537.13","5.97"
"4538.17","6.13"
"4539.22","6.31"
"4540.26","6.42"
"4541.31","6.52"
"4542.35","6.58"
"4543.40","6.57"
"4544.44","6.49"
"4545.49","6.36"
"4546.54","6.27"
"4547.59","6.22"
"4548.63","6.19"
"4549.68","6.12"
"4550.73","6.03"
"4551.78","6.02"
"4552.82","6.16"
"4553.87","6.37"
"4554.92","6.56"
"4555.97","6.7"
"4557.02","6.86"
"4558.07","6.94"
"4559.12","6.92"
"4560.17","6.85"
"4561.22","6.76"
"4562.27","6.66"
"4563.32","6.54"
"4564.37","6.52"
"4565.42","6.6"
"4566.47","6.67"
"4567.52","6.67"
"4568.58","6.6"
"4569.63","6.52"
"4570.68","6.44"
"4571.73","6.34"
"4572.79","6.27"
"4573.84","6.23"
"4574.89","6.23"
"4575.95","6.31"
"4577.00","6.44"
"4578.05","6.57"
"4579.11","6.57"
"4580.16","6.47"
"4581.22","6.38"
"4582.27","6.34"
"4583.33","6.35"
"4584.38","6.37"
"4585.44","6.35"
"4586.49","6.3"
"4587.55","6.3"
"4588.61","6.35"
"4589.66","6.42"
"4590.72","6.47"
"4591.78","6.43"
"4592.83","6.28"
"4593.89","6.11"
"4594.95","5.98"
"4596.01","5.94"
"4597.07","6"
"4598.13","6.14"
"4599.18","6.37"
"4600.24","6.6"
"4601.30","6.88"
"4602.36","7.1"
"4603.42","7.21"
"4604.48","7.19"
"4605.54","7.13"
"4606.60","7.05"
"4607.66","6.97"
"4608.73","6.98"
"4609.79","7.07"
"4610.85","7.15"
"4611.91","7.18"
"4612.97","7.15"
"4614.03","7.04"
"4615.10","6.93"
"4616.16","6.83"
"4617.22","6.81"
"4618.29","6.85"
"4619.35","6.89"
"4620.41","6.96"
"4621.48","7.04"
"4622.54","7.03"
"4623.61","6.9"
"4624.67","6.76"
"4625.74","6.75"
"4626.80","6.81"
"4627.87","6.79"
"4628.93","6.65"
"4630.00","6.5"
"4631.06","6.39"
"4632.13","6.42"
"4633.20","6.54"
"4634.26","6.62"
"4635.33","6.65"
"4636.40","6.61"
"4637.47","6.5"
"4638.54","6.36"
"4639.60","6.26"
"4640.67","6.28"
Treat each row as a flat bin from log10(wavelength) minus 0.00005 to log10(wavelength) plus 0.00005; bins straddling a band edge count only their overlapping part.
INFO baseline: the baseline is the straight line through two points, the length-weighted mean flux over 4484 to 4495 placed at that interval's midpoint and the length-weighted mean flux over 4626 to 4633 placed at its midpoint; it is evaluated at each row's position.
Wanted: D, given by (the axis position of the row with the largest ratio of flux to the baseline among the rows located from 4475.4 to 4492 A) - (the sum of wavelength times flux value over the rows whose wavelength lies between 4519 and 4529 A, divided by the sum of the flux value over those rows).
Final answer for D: -48.1 A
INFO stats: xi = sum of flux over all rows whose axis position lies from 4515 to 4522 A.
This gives 46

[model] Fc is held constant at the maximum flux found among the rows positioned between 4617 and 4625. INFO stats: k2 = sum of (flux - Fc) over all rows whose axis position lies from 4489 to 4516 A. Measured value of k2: -16.6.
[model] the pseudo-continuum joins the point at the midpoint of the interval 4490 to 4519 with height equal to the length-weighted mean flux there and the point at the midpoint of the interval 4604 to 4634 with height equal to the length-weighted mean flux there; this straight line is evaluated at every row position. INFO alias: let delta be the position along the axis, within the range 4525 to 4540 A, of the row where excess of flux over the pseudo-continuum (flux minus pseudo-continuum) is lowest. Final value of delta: 4536.08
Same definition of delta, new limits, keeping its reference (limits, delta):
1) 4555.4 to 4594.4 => 4593.89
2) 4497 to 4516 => 4497.60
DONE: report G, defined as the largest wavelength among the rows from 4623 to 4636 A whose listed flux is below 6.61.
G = 4633.20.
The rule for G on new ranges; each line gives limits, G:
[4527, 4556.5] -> 4554.92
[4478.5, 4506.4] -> 4502.78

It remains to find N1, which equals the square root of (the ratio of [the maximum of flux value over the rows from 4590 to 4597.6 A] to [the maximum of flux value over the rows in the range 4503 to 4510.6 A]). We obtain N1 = 0.96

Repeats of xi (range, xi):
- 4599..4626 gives 181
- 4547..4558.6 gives 70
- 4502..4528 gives 164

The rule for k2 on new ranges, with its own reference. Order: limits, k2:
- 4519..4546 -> -21.5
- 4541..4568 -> -13.9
